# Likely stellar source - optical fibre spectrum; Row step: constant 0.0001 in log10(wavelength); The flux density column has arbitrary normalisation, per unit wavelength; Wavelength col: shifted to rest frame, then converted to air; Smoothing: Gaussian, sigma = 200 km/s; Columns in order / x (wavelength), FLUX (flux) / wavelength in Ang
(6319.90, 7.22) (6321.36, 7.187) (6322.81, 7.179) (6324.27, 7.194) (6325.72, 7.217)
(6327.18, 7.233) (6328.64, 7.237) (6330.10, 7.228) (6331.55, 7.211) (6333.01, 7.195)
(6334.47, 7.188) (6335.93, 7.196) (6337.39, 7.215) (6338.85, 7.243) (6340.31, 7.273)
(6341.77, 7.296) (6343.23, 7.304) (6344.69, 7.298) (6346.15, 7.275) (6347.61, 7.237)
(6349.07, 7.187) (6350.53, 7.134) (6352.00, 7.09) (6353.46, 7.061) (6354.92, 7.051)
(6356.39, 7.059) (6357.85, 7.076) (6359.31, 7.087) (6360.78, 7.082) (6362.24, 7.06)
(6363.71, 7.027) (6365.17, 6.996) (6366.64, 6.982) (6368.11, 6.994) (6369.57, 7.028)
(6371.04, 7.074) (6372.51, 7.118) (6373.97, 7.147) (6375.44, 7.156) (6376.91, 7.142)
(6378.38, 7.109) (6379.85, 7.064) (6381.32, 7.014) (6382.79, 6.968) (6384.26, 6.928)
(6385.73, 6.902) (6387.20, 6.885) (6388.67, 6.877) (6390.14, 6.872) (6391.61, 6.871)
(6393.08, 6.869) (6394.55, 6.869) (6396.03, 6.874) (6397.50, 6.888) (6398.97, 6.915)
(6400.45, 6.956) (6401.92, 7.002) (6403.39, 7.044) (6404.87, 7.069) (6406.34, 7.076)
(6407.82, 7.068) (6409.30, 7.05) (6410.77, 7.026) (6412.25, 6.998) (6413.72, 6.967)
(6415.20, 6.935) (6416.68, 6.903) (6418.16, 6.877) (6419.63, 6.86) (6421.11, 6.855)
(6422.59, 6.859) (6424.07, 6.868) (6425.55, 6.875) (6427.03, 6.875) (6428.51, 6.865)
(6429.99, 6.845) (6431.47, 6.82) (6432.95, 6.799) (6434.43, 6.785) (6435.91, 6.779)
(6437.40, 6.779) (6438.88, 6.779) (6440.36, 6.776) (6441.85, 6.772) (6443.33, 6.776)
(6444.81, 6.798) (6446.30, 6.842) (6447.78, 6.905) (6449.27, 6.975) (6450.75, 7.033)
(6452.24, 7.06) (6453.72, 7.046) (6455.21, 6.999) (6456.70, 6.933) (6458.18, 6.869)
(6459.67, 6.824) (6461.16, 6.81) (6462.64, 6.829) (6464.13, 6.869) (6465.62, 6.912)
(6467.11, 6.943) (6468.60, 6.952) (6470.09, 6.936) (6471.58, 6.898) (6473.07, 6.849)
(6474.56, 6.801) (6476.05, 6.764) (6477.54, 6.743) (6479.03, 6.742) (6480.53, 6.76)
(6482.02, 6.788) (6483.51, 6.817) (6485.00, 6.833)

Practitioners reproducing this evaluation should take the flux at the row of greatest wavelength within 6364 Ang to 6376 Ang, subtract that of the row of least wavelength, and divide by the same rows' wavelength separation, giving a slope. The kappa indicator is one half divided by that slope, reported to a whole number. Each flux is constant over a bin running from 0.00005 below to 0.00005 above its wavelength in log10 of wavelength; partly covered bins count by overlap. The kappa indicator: 32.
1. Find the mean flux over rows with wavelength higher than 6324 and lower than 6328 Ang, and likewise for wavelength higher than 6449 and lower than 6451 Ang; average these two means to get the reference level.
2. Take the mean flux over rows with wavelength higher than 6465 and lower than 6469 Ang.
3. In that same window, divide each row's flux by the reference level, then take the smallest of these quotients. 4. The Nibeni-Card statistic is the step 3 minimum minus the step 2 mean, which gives -5.96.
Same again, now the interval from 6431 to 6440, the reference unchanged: -5.84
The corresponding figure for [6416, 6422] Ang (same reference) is -5.91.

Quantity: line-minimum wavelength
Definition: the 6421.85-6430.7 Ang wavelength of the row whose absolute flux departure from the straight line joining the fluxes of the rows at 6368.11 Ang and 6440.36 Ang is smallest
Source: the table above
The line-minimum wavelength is 6422.59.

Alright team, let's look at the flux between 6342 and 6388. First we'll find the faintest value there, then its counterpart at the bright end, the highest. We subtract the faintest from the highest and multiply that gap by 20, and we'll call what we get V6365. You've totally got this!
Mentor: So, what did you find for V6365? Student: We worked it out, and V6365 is 8.4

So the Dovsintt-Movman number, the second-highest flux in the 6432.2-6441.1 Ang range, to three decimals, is 6.785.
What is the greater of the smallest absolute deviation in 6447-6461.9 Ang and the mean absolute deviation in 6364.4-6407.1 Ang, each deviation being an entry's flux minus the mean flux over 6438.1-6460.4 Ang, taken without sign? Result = 0.106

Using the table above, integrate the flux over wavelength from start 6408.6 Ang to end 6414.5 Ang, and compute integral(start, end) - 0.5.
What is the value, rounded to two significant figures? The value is 41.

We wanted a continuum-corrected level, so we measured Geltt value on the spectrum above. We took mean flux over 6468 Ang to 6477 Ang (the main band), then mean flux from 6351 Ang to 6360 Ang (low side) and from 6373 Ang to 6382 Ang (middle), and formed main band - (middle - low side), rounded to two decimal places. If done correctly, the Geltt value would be 6.83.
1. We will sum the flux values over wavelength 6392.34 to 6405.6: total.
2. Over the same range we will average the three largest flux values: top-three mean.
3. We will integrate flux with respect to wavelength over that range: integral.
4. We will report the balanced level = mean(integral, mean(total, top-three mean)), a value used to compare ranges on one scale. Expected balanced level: 63.4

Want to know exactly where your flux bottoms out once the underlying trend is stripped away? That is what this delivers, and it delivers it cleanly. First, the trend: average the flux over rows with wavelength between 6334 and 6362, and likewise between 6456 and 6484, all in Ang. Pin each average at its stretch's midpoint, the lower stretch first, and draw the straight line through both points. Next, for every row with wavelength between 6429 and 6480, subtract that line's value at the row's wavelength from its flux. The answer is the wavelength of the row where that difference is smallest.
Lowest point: 6435.91 Ang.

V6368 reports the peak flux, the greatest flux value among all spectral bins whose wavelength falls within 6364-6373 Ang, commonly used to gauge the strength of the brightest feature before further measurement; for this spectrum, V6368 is 7.118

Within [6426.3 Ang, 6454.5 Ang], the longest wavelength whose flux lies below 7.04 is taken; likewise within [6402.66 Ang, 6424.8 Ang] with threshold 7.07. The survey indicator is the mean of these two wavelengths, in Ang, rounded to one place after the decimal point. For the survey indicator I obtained 6437.4 Ang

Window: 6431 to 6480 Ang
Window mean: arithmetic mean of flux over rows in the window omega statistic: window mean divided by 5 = 1.372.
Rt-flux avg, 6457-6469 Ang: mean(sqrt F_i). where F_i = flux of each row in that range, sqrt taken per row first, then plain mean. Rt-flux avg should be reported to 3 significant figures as 2.62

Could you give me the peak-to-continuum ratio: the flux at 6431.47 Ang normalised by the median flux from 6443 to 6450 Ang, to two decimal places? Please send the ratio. 1.00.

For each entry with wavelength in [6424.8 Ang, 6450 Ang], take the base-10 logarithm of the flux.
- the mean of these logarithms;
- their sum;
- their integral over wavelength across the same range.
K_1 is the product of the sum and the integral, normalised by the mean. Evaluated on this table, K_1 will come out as 357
